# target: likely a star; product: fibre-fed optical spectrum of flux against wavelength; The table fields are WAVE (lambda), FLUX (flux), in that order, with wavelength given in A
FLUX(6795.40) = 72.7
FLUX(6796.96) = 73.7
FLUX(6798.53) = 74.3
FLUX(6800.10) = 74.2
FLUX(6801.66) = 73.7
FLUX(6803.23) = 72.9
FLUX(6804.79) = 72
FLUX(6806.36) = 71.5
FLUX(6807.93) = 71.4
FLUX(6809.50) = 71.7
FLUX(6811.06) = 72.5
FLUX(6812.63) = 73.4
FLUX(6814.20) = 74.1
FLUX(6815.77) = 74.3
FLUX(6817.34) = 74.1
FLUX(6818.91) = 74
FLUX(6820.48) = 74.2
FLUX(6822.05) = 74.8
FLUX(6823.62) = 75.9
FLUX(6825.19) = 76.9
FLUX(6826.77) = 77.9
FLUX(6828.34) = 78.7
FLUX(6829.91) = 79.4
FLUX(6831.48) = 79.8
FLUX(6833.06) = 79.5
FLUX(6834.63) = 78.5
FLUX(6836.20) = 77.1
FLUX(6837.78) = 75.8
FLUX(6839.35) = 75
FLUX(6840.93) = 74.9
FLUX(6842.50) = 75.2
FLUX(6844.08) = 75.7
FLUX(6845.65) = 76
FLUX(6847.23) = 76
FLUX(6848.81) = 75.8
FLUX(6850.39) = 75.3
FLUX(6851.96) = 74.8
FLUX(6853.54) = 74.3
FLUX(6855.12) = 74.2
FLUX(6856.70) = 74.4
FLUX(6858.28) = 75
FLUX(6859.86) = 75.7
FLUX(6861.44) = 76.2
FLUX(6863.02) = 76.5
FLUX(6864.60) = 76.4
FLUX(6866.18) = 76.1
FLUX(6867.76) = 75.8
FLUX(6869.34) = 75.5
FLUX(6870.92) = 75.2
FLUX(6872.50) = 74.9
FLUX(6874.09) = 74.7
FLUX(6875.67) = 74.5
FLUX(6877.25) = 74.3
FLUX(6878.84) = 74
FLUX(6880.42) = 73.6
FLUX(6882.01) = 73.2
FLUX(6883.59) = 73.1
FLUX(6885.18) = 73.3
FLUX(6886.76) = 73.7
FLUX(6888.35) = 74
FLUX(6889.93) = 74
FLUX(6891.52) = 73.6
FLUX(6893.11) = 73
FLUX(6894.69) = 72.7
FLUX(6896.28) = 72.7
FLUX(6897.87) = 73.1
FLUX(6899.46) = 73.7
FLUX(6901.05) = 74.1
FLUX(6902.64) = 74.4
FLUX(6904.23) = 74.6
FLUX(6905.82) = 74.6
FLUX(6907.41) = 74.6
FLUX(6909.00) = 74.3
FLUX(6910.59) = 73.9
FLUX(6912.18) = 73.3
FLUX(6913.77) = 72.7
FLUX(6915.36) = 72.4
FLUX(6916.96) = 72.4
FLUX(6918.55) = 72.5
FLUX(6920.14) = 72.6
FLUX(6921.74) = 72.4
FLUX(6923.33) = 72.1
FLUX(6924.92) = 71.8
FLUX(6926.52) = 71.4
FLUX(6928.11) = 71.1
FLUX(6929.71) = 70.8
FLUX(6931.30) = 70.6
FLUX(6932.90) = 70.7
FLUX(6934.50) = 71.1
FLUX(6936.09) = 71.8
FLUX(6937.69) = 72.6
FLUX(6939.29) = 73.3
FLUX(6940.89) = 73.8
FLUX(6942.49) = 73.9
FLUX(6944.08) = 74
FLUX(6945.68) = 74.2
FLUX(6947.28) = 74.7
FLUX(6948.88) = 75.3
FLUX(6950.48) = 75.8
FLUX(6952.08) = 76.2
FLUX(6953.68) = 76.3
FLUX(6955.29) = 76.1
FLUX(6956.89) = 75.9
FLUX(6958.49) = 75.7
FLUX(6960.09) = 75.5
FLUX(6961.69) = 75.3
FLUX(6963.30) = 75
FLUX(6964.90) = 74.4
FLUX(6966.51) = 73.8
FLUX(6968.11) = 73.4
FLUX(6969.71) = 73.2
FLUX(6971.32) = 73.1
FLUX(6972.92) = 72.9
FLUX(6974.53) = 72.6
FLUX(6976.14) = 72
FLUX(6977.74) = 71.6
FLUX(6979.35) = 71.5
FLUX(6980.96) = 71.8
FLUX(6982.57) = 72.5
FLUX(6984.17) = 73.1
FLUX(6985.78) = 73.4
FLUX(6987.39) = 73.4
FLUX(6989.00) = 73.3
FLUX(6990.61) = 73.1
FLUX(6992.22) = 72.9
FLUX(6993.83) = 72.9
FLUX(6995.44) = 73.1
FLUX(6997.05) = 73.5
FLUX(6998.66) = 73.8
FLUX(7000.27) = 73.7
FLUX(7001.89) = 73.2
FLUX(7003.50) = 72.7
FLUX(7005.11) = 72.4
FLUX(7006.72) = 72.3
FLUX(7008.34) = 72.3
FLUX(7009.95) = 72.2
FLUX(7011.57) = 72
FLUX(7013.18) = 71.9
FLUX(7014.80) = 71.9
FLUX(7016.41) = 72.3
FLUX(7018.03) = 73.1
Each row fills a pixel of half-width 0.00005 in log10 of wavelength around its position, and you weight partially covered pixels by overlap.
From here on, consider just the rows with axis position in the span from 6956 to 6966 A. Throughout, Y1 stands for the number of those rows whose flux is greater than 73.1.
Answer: 6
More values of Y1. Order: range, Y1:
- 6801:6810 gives 1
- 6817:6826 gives 6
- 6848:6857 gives 6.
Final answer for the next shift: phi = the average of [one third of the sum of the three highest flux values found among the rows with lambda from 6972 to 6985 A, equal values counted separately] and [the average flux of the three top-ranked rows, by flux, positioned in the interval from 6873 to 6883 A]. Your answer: 73.7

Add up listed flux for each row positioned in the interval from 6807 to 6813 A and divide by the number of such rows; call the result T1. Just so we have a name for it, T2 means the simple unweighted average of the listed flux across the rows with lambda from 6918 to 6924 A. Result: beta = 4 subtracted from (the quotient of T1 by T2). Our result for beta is -3.00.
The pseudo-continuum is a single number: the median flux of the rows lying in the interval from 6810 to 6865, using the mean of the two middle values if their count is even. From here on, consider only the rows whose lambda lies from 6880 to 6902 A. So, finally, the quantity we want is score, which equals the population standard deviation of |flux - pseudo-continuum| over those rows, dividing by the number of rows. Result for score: 0.5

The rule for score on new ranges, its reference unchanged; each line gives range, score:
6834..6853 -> 0.7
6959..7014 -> 1.0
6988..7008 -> 0.4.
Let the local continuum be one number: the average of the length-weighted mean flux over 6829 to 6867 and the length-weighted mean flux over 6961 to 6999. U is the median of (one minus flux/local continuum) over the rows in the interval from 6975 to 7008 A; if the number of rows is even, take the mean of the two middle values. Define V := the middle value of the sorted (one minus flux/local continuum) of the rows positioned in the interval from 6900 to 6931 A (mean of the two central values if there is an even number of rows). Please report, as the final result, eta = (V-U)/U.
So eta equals 0.2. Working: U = 0.022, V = 0.027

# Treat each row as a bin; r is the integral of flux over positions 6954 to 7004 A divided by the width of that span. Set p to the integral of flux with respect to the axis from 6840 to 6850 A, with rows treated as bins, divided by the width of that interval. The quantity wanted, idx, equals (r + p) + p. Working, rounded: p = 75.5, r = 73.5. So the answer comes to 225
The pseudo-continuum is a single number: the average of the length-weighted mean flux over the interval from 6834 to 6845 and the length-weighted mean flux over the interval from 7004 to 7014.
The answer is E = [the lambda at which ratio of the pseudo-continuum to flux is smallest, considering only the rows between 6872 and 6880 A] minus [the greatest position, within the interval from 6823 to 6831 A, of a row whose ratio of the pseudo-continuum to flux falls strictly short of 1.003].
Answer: 42.6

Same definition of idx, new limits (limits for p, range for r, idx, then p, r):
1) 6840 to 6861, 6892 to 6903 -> 224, 75.2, 73.3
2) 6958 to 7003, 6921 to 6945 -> 219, 73.3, 72.1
